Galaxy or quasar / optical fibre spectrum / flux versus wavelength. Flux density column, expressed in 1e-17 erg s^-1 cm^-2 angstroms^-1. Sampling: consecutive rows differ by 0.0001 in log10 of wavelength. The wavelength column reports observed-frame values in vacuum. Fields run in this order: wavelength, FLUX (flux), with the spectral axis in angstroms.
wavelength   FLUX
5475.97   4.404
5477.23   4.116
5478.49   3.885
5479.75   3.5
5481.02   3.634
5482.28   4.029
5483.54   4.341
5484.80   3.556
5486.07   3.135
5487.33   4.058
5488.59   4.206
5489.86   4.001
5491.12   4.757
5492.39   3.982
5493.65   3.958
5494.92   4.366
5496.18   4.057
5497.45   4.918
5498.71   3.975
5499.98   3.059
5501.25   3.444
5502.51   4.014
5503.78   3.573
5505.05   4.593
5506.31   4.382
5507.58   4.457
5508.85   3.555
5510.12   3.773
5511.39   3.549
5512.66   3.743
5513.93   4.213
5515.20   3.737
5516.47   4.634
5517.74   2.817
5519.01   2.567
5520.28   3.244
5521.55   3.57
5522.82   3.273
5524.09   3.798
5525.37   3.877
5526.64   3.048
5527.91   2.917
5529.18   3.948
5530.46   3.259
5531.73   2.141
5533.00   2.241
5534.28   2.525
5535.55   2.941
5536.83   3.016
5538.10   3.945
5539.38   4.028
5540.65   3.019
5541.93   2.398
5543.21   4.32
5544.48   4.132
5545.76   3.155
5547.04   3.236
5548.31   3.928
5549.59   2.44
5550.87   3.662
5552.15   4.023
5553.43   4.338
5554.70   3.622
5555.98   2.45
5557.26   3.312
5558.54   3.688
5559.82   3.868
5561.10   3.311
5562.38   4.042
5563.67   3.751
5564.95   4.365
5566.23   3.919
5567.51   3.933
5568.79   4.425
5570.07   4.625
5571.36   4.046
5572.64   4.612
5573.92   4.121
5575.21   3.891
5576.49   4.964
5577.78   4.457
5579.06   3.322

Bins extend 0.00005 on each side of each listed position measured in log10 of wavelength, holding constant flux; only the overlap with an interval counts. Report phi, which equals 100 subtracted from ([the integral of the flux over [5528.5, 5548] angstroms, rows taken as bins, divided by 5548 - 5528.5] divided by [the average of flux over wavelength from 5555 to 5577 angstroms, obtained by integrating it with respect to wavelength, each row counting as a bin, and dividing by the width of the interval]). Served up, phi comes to -99.2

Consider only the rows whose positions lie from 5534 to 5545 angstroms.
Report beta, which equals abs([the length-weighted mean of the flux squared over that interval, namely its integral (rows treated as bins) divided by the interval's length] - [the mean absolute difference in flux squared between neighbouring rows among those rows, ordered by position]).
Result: 8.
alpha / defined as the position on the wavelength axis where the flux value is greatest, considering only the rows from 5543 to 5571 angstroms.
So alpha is 5570.07 angstroms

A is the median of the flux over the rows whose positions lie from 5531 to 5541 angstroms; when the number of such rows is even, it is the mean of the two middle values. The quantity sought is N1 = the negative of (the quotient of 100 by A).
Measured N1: -33.6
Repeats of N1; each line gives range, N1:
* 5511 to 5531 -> -28.1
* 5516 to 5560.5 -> -30.6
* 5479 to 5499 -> -24.9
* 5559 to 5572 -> -25.1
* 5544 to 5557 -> -27.5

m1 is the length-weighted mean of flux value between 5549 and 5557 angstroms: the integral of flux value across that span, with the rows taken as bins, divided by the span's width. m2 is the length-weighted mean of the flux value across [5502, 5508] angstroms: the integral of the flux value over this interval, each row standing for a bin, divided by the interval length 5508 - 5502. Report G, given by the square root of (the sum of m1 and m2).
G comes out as 2.76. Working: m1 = 3.4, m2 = 4.2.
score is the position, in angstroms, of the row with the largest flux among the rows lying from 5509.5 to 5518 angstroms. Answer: 5516.47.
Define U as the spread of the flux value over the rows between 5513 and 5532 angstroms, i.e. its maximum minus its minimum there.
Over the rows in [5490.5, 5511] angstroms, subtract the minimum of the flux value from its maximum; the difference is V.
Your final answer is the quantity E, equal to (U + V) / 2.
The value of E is 2.2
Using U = 2.5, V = 1.86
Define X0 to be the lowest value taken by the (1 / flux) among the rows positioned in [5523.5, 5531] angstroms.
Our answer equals 0.253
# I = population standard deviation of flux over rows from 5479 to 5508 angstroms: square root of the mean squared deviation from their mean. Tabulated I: 0.5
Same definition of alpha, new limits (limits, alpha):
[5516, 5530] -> 5516.47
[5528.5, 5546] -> 5543.21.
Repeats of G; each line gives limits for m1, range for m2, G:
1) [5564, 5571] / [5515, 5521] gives 2.76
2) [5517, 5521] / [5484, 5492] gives 2.63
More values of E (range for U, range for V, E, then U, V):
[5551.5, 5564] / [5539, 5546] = 1.9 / 1.9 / 1.92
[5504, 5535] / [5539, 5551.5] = 2.2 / 2.5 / 1.92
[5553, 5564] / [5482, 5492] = 1.8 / 1.9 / 1.62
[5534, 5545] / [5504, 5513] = 1.5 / 1.9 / 1.04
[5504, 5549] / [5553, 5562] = 2.2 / 2.5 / 1.89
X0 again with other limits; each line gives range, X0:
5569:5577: 0.201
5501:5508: 0.218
